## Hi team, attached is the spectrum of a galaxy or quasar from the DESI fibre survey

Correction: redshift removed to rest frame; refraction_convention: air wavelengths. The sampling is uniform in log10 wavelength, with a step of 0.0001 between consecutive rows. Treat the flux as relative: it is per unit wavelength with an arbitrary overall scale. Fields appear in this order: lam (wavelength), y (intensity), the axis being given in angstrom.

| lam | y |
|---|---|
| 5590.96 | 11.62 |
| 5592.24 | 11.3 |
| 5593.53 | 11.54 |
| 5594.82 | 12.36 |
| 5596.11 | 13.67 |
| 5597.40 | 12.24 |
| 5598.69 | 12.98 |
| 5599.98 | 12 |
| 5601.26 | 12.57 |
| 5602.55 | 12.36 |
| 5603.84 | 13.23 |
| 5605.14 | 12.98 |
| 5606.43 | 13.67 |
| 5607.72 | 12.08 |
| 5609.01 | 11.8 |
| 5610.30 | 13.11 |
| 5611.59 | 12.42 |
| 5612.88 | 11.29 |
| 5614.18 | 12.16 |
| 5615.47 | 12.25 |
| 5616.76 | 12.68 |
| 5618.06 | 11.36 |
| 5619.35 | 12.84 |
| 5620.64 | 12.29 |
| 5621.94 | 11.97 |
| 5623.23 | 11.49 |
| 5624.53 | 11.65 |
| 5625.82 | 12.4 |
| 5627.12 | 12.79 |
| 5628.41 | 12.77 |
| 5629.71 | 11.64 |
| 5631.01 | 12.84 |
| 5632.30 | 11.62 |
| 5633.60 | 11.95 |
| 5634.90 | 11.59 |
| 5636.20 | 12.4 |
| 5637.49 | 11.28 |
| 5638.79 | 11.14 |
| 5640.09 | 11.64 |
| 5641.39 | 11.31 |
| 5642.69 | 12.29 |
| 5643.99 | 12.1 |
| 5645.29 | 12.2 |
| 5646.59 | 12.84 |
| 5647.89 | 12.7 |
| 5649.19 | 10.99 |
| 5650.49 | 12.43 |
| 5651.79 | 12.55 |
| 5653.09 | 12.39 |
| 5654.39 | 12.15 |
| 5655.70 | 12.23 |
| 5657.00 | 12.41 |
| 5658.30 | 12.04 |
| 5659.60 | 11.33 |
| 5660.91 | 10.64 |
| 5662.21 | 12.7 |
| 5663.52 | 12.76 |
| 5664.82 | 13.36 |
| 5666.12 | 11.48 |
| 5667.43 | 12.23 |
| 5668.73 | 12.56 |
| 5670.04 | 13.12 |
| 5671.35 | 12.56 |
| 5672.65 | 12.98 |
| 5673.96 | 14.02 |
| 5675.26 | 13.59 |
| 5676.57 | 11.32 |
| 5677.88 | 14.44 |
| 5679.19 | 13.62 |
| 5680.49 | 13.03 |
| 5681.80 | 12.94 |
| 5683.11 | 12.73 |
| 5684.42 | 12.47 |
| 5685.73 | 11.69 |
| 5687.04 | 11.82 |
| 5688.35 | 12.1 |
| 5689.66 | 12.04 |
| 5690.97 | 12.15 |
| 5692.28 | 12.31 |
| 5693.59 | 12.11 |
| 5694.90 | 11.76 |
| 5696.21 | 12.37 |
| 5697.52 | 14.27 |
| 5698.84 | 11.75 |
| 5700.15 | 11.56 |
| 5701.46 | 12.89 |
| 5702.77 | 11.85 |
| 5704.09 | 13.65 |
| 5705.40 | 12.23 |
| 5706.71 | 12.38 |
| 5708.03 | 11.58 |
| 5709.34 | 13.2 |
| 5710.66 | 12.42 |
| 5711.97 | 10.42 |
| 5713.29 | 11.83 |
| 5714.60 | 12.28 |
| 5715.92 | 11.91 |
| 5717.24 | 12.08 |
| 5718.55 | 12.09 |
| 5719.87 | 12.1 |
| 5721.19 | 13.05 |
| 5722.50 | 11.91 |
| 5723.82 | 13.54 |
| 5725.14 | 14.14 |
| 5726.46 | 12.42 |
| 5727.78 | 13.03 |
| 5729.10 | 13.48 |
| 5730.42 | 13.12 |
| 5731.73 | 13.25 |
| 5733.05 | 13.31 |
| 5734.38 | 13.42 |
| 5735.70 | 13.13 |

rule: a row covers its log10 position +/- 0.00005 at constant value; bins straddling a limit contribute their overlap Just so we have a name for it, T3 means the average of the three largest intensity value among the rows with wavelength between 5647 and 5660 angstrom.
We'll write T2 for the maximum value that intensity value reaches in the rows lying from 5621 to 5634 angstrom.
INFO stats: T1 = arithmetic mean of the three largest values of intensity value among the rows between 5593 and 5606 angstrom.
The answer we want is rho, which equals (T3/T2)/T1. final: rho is 0.074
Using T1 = 13.3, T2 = 12.84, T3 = 12.6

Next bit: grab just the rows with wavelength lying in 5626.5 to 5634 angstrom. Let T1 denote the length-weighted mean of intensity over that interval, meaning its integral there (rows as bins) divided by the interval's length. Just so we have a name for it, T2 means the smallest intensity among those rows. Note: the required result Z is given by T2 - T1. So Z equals -0.7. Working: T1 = 12.3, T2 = 11.62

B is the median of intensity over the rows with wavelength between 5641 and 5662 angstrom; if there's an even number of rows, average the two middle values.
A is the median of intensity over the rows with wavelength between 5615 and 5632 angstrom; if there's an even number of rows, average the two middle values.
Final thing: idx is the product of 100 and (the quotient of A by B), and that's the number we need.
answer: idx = 101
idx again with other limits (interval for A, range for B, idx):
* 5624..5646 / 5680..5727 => 98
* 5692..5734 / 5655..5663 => 102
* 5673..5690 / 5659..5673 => 101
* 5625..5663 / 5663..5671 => 96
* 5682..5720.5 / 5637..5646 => 104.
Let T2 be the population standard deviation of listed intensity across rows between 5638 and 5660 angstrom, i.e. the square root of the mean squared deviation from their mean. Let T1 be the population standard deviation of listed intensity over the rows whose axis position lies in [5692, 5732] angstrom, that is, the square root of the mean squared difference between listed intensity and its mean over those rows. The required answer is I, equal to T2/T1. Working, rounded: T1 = 0.82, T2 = 0.54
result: 0.66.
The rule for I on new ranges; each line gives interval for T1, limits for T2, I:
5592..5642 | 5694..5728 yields 1.26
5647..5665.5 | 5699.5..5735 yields 1.14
